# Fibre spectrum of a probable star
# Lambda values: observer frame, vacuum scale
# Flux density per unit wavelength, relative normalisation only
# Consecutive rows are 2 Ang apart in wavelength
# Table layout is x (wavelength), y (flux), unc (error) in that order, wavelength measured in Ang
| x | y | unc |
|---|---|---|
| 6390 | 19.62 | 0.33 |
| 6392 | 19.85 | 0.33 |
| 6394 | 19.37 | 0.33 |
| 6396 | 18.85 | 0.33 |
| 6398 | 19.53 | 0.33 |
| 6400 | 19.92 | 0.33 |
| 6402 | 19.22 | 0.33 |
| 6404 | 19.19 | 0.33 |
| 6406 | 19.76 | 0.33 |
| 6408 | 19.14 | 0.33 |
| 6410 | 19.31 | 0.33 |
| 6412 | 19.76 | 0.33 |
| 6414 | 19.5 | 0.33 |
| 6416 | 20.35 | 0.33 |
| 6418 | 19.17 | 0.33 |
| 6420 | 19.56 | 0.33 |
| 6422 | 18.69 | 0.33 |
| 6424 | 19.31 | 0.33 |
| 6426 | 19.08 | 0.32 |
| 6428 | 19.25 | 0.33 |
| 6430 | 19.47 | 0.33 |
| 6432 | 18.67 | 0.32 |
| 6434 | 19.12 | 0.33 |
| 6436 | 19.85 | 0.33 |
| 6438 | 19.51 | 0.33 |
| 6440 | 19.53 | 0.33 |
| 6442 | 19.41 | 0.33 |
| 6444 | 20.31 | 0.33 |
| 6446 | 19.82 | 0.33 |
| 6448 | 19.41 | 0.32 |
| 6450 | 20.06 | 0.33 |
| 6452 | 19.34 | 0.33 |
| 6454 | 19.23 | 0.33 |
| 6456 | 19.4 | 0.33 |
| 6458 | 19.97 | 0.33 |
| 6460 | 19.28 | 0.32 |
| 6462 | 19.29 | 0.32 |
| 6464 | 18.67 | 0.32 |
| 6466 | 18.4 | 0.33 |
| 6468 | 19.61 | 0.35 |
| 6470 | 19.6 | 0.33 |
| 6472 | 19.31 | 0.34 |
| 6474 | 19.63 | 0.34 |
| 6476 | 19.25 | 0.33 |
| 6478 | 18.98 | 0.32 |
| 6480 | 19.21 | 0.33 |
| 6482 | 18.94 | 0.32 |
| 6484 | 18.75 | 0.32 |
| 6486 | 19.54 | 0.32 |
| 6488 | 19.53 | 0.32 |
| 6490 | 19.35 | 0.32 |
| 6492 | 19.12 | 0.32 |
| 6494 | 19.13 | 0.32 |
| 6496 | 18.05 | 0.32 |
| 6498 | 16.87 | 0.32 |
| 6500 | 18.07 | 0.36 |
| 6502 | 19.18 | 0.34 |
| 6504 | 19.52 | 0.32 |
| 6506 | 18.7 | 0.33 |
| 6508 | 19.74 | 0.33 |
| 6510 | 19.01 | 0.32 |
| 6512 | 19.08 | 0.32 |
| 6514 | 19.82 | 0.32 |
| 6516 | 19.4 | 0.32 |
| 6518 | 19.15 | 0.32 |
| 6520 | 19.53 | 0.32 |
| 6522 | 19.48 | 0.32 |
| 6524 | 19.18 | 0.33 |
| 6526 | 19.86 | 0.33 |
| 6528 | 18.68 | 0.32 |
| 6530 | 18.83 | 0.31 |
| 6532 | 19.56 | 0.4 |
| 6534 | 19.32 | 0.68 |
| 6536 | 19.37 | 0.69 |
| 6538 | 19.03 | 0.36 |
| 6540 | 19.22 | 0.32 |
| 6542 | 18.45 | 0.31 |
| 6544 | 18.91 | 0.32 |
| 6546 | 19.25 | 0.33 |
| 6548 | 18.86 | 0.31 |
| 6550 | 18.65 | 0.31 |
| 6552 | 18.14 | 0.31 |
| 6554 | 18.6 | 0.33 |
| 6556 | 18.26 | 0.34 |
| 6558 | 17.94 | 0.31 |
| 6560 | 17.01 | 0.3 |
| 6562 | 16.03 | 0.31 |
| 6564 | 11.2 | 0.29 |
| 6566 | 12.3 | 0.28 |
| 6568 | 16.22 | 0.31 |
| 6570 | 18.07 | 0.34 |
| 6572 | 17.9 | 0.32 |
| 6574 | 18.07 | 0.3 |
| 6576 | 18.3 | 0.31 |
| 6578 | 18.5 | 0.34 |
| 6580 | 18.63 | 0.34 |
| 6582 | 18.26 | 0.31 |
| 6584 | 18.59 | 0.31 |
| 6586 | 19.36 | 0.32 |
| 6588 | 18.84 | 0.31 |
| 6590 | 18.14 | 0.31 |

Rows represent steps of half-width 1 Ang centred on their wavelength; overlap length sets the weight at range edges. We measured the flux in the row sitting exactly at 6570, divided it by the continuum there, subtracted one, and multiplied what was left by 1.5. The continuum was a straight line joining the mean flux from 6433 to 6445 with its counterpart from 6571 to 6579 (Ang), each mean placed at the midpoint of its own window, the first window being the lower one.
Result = -0.01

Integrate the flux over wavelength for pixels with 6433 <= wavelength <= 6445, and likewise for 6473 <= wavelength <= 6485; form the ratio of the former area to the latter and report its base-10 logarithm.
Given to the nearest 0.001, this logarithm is 0.011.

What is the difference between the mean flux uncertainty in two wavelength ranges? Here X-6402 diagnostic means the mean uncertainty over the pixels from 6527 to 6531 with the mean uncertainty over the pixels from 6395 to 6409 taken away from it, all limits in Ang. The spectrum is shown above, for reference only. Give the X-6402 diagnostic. -0.015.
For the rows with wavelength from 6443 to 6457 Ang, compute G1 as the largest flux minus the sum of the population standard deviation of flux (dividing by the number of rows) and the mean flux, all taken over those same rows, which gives 0.27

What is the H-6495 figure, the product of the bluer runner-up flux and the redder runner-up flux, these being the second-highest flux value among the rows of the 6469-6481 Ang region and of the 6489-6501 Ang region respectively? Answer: 375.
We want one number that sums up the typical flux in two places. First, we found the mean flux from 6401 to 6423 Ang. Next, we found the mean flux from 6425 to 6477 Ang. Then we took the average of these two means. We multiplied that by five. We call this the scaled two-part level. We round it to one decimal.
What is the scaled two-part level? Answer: 97.1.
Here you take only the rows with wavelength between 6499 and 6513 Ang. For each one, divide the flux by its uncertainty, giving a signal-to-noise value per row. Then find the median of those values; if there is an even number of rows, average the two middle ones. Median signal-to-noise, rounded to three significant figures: 59.4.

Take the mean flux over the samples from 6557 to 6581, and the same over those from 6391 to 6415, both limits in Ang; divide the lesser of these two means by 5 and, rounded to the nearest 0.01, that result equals 3.34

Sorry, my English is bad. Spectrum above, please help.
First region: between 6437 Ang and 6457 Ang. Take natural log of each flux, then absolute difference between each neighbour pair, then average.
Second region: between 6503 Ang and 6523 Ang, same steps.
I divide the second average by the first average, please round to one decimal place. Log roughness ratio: 1.3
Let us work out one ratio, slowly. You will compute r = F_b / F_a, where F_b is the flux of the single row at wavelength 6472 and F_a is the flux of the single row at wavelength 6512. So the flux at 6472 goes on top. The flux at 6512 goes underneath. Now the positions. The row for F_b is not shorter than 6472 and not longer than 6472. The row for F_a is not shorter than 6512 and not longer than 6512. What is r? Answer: 1.01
